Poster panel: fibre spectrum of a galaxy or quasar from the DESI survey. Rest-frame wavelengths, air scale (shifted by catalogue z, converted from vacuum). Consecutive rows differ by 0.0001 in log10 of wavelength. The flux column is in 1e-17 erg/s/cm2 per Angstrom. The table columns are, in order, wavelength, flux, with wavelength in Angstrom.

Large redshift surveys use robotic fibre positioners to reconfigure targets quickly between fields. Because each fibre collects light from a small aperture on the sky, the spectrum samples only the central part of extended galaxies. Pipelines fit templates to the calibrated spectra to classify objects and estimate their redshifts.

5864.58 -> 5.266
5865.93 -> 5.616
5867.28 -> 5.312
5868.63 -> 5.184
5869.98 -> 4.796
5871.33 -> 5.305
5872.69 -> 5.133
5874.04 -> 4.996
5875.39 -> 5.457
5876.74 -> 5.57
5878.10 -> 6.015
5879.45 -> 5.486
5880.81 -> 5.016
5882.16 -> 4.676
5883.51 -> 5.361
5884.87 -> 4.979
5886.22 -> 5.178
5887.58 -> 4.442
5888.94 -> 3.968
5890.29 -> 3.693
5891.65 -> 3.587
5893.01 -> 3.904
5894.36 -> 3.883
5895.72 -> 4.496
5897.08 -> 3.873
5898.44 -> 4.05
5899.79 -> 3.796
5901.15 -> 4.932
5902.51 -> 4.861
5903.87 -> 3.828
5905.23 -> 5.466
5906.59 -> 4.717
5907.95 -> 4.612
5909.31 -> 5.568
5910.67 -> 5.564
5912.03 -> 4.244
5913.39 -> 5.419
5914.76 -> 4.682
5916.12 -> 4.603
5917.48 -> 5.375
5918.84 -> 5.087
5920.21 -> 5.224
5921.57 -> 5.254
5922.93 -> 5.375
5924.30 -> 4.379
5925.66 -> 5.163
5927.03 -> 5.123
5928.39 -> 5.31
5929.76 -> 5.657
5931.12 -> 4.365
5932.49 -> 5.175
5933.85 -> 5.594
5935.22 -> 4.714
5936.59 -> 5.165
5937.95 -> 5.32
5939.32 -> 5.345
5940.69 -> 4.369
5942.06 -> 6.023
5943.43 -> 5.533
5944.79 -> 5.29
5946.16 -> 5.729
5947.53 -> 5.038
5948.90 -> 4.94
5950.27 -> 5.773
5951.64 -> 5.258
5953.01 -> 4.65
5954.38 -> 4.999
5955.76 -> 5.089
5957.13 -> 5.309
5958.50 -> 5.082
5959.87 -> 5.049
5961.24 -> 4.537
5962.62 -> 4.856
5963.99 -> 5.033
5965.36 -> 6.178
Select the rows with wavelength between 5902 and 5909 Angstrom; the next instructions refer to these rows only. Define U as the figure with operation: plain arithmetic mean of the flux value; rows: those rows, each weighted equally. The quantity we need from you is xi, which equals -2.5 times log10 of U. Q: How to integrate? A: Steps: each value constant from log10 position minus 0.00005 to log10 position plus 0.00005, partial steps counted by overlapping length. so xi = -1.68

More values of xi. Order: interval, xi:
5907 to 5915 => -1.75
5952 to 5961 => -1.75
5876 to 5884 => -1.82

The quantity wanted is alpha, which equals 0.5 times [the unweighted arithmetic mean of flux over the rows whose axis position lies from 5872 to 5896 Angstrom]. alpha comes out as 2.38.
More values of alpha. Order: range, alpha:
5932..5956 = 2.61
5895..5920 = 2.37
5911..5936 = 2.52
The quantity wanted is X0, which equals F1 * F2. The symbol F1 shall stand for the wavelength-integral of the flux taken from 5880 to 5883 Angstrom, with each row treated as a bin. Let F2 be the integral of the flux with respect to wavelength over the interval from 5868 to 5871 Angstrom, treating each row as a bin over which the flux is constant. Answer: 222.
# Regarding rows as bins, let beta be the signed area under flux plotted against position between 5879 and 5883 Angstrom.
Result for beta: 20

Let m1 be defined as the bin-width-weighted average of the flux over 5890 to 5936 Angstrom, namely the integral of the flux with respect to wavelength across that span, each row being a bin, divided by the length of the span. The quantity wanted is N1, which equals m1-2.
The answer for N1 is 2.76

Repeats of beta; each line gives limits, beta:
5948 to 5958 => 51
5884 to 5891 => 31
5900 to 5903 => 14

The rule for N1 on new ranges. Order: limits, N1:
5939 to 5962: 3.17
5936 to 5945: 3.30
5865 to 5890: 3.12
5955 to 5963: 2.99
